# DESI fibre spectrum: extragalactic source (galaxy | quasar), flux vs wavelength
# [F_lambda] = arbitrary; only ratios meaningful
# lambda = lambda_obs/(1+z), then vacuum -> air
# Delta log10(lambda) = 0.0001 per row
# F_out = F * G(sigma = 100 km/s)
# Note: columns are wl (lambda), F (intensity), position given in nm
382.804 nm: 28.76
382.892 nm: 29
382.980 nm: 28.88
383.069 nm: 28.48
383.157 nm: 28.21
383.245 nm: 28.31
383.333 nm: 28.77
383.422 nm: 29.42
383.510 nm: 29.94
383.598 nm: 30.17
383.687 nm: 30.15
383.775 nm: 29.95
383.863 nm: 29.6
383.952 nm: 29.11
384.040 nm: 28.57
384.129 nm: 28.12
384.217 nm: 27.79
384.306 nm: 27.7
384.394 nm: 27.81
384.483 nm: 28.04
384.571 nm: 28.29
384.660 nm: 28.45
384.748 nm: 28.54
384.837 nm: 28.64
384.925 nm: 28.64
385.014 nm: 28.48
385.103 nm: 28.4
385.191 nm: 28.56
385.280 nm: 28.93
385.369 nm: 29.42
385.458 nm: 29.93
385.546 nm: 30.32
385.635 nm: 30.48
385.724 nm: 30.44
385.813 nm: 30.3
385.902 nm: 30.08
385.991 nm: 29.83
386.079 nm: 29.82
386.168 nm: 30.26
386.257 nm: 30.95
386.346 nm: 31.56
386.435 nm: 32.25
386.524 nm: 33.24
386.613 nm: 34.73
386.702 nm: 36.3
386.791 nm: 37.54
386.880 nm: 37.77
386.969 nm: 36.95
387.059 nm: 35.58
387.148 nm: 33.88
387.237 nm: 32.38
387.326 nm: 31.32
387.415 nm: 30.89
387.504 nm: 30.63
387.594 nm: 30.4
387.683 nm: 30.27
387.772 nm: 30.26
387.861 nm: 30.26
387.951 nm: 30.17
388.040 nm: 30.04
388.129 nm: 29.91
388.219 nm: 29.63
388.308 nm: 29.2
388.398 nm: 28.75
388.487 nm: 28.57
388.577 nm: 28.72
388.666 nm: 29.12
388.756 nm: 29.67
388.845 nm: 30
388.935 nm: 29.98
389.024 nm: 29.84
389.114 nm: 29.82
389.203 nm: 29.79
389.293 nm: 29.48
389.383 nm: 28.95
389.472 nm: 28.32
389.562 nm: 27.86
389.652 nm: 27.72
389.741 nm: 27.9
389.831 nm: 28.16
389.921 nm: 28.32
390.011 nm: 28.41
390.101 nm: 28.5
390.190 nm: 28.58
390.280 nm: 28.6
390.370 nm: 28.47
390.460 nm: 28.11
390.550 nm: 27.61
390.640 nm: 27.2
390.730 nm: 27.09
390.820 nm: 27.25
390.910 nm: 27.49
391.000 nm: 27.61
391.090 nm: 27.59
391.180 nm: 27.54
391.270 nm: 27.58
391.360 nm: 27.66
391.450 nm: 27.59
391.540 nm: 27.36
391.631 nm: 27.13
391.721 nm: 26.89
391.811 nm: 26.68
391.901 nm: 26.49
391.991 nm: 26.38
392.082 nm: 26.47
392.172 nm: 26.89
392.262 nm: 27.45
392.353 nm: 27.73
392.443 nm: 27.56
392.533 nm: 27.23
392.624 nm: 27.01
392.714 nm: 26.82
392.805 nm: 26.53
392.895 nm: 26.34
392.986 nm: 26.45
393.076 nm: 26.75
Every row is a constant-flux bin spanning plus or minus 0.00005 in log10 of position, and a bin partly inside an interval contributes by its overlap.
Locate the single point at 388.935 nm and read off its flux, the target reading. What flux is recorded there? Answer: 29.98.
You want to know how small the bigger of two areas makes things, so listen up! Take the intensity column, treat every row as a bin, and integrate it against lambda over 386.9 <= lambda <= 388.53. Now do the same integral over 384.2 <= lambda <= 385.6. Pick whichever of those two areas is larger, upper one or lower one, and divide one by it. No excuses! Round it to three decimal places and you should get 0.020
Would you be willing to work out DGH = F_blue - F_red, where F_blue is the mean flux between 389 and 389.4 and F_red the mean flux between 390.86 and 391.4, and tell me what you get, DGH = 2.0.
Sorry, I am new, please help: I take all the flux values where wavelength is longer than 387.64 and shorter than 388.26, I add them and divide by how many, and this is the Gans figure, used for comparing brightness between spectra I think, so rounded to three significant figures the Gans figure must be 30.1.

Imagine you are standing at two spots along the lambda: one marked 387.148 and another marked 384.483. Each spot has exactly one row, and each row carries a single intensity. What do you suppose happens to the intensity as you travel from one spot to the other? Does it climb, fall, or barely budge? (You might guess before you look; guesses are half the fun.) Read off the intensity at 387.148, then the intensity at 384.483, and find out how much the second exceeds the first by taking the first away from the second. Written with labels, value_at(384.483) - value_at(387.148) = -6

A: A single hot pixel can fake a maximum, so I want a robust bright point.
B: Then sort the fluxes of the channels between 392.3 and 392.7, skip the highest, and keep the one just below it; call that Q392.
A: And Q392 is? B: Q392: 27.56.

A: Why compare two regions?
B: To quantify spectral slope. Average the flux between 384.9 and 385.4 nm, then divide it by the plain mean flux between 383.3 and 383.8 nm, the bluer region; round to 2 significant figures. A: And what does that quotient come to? 0.97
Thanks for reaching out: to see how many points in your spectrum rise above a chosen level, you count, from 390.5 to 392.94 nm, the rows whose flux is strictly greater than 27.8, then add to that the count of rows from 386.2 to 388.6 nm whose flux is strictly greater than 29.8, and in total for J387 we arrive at 22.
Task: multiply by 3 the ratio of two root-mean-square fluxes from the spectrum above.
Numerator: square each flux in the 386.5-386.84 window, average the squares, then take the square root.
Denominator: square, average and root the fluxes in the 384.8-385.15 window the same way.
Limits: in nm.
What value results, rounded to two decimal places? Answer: 3.73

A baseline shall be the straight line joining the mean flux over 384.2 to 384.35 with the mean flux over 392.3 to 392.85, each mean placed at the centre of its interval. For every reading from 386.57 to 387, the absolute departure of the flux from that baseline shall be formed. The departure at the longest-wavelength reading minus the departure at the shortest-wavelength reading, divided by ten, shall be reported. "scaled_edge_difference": 0.22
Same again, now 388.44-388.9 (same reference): 0.15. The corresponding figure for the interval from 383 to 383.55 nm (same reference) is 0.15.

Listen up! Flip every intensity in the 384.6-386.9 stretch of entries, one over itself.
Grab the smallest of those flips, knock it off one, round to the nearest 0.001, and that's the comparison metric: 0.974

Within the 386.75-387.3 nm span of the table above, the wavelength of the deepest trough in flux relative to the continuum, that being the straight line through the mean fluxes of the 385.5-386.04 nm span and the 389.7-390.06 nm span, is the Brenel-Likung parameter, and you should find 387.237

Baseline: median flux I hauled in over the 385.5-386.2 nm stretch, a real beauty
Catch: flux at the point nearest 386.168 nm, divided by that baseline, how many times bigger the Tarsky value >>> 1.00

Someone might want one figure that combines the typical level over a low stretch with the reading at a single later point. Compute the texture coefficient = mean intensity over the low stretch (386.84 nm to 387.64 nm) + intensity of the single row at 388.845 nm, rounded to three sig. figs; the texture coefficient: 63.3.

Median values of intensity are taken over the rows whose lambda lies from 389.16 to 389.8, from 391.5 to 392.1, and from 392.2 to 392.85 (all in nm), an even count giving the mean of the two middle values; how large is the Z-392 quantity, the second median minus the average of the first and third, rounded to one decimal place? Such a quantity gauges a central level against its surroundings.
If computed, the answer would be -1.1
